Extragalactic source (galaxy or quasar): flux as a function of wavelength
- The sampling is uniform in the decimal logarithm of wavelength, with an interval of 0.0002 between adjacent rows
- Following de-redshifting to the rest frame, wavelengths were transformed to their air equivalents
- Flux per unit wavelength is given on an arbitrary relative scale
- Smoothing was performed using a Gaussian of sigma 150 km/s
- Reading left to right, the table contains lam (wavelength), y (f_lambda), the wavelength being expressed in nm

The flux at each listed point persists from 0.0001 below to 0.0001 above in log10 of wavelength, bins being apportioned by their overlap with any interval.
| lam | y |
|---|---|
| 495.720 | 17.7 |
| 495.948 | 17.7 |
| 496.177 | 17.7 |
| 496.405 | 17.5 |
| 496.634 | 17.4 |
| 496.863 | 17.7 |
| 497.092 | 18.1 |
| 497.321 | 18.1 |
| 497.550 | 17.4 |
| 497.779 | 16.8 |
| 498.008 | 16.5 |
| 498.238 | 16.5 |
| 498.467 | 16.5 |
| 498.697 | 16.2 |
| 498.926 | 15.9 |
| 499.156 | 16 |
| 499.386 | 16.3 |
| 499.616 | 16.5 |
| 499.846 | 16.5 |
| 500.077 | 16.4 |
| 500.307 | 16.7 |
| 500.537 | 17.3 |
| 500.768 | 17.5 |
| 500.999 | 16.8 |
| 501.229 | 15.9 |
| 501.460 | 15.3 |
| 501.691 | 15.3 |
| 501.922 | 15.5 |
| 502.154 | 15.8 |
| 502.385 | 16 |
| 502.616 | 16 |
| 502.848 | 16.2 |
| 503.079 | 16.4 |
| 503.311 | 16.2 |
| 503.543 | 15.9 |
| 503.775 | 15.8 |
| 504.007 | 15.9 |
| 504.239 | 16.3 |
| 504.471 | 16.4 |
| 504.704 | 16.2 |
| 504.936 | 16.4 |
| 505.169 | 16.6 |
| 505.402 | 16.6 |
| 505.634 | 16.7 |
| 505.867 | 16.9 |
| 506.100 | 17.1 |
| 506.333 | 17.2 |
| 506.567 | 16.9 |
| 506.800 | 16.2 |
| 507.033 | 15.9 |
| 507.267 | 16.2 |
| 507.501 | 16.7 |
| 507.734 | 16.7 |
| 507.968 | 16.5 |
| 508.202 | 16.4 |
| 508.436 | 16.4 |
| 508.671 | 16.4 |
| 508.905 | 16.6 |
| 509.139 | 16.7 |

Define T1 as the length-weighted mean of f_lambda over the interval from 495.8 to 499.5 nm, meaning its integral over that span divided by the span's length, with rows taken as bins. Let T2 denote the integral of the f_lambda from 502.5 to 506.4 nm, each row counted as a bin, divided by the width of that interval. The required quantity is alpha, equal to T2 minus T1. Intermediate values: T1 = 17.0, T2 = 16.4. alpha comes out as -0.6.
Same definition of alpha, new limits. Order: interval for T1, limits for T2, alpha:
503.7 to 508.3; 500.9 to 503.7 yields -0.6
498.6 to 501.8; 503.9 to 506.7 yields 0.3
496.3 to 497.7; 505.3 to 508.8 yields -1.1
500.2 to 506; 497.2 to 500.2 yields 0.3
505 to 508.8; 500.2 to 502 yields -0.3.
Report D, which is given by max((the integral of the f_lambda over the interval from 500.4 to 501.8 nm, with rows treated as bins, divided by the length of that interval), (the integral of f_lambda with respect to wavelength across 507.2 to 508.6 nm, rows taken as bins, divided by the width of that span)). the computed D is 16.5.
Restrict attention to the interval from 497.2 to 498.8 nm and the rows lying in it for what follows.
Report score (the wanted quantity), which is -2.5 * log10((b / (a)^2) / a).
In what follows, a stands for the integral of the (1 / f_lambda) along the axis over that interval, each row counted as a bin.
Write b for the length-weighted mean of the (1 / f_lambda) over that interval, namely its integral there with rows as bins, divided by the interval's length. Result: -4.601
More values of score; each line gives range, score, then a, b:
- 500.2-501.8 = -4.537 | 0.0978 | 0.0611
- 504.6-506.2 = -4.574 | 0.0962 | 0.0601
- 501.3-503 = -4.257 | 0.1080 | 0.0635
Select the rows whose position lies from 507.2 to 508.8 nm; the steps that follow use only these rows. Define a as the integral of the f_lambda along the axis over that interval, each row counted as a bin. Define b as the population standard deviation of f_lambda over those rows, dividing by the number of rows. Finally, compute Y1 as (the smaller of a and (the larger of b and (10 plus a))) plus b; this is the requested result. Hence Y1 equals 26.5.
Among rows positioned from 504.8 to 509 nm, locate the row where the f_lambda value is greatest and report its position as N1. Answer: 506.333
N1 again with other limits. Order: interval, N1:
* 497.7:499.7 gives 497.779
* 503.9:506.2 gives 506.100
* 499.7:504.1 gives 500.768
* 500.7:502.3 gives 500.768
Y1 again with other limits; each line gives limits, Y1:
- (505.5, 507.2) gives 28.8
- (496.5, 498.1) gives 28.5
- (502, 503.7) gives 27.5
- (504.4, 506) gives 26.7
